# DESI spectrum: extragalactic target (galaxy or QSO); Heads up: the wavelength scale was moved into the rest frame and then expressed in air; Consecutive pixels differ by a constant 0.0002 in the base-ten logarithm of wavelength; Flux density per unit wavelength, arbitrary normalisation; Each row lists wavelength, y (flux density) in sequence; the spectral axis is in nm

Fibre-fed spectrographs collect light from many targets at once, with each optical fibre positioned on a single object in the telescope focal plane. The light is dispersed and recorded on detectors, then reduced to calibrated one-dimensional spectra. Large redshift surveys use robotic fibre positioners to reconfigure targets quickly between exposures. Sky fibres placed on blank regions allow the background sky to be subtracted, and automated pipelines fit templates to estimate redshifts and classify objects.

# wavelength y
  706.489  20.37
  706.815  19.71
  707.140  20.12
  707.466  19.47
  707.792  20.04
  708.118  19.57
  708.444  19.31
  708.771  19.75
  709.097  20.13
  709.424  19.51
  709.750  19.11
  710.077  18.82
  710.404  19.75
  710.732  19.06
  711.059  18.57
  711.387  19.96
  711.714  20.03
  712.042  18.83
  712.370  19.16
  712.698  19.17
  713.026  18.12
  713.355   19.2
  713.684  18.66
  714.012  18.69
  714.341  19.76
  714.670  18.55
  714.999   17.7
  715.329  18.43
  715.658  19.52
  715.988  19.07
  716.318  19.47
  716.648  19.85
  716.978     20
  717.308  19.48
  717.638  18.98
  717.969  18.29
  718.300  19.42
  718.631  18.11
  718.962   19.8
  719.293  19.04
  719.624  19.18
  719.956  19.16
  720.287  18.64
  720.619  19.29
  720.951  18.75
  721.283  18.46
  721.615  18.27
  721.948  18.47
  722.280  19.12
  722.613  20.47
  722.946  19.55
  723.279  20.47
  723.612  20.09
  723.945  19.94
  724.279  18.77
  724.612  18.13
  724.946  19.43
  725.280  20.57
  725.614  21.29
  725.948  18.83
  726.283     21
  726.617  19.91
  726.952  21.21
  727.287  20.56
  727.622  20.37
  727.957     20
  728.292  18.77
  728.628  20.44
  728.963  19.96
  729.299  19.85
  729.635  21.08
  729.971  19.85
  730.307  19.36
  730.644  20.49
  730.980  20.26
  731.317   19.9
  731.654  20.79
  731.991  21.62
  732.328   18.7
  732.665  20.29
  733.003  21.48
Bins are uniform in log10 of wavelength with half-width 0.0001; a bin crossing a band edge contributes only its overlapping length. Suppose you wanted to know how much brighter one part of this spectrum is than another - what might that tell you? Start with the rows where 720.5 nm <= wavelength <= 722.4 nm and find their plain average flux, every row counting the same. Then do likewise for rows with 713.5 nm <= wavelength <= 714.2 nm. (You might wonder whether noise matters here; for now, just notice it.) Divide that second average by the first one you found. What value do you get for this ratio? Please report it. 1.00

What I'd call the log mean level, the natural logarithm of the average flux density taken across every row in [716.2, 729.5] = 2.97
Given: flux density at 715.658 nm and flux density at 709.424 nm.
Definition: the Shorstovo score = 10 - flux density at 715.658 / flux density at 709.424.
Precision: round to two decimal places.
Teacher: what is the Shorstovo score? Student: 9.00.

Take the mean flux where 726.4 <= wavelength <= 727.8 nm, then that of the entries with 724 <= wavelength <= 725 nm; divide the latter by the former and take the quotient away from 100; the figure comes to 99.08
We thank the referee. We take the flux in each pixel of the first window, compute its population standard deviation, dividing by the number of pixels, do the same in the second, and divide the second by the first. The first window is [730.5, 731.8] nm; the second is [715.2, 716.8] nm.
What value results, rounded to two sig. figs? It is 1.5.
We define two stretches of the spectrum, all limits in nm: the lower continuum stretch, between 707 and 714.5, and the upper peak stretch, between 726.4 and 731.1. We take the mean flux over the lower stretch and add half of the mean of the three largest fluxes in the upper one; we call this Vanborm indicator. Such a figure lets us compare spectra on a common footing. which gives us 29.8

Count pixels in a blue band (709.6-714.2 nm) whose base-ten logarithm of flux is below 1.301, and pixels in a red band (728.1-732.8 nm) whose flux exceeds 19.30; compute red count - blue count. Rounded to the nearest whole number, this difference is -1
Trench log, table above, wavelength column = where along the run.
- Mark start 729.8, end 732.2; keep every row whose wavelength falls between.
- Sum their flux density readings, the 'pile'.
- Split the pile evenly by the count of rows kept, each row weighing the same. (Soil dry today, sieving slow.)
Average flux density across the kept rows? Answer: 20.3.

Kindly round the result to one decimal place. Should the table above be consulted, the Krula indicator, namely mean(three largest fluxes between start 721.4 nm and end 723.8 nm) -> 20.3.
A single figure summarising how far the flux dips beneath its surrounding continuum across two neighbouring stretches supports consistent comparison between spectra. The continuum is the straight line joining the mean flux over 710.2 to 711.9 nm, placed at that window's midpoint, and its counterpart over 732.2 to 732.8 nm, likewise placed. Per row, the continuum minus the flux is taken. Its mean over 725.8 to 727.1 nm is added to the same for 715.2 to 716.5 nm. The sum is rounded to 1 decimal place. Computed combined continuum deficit -0.4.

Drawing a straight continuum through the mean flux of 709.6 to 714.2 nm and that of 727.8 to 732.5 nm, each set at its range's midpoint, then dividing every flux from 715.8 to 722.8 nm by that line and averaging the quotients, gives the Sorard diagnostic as 0.9808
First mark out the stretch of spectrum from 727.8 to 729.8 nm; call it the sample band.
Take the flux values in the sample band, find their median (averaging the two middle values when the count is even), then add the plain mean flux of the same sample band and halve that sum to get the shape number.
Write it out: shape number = 20.0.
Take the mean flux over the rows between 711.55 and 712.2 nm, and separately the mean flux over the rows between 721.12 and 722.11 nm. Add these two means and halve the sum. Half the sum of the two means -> 18.9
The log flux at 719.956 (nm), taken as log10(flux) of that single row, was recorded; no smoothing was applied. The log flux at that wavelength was 1.28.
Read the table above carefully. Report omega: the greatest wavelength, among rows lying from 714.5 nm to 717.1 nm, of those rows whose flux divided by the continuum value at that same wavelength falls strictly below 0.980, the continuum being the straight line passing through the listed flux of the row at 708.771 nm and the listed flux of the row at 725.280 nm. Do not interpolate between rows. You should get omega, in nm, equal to 716.318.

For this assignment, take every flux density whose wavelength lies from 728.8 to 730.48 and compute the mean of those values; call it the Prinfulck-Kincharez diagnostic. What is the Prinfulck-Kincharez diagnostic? 20.0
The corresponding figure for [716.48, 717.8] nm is 19.6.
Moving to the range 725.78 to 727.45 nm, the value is 20.3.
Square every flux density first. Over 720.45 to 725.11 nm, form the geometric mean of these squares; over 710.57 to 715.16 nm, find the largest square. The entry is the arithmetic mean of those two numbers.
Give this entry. 385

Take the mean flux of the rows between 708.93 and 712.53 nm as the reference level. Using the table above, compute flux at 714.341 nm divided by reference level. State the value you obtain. 1.02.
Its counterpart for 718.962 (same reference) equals 1.02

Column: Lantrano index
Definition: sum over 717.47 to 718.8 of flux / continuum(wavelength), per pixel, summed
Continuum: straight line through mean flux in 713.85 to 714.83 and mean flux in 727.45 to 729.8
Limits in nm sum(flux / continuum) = 3.88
